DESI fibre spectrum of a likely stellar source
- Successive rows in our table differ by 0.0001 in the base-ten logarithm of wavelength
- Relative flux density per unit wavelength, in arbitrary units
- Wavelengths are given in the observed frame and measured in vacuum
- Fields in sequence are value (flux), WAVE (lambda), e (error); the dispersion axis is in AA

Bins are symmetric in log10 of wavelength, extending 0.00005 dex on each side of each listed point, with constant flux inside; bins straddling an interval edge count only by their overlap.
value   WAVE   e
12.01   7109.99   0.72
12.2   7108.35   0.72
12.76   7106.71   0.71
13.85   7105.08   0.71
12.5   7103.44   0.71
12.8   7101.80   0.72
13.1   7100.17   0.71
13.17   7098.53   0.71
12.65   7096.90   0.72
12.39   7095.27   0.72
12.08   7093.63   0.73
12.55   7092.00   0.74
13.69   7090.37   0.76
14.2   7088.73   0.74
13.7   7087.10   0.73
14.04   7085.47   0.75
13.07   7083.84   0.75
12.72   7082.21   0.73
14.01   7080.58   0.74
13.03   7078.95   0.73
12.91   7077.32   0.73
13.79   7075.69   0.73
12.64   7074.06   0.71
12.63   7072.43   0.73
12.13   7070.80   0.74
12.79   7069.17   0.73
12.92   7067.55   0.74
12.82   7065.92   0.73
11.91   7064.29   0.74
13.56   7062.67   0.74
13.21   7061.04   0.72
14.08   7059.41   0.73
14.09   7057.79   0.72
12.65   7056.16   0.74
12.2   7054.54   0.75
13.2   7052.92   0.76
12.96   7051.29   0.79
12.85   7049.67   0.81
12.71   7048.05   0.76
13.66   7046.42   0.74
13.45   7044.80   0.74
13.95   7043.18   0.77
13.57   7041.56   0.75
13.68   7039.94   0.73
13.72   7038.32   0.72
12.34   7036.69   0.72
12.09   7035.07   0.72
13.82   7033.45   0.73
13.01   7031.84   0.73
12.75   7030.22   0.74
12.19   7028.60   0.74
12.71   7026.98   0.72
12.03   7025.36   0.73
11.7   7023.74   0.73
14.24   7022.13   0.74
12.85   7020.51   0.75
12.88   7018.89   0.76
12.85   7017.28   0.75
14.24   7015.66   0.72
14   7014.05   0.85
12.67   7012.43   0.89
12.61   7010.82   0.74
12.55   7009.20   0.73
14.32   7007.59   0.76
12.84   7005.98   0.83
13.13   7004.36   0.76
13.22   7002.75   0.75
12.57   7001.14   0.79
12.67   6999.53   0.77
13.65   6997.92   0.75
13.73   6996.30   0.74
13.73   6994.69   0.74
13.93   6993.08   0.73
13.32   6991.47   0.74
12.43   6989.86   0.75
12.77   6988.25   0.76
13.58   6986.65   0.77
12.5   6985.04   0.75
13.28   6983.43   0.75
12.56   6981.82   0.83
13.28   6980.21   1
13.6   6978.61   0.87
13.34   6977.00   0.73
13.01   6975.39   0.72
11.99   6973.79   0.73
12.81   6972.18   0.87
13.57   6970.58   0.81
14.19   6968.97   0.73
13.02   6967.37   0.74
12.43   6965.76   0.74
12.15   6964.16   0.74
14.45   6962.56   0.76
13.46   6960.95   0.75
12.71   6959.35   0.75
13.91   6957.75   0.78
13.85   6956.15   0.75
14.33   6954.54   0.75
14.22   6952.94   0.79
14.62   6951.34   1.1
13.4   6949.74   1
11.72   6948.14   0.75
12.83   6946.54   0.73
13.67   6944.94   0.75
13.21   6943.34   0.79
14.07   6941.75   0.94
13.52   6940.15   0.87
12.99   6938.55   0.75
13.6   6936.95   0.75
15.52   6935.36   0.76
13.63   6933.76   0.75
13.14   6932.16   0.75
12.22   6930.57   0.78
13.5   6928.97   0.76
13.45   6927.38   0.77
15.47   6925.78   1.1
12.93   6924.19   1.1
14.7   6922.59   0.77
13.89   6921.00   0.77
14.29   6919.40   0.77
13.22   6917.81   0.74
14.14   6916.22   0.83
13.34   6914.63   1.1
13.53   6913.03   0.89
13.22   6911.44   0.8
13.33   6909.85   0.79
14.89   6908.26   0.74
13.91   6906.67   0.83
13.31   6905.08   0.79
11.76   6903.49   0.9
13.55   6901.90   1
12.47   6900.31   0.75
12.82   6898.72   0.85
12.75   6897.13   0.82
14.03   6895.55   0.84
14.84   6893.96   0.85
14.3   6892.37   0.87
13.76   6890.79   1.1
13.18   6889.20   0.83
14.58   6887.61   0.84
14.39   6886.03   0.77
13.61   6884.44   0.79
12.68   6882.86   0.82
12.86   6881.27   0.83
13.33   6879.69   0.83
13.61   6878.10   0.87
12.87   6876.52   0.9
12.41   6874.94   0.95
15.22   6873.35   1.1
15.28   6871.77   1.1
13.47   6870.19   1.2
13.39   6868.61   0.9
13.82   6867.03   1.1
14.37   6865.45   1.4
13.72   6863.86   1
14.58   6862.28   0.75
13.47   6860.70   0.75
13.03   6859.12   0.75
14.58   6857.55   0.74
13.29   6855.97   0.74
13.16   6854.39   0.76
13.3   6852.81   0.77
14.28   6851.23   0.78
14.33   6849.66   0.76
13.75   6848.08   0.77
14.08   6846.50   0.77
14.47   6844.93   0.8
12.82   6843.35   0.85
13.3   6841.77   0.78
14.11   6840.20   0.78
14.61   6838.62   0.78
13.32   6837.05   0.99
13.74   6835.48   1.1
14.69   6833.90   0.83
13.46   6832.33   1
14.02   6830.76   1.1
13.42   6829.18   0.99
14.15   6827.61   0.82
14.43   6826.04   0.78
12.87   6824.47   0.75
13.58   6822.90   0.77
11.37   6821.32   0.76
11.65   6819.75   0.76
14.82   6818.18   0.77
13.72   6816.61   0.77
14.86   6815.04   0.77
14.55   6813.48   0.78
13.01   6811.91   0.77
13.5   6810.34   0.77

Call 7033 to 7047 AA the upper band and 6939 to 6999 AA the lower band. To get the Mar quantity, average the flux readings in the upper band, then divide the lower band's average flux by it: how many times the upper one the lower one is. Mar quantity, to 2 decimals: 1.00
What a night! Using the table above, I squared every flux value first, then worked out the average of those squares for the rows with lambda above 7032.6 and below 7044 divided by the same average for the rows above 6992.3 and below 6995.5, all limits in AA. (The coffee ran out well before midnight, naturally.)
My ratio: 0.93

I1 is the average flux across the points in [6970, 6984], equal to 13.0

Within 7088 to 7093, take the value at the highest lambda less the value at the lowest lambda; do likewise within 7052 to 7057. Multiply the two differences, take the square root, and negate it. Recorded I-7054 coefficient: -0.95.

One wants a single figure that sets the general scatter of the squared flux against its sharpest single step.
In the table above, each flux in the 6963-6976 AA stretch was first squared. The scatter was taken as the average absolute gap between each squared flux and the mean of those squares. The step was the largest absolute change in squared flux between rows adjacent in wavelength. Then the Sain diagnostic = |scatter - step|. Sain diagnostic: 17.5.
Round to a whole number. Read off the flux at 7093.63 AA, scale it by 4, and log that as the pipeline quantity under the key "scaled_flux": 48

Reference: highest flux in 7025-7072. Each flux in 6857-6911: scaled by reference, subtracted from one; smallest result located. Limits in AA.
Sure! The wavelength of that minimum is 6871.77 AA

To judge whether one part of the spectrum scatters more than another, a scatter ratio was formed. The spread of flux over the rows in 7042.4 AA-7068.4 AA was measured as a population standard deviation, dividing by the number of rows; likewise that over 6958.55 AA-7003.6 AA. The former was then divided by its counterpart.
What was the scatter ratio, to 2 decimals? 1.02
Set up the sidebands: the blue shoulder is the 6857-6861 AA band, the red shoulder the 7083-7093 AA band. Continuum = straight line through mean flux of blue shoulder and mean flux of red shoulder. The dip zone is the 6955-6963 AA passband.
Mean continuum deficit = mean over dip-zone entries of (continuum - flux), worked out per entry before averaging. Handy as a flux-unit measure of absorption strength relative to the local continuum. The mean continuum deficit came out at -0.05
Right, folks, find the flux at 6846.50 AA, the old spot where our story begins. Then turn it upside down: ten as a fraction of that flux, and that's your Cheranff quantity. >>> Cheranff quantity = 0.71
